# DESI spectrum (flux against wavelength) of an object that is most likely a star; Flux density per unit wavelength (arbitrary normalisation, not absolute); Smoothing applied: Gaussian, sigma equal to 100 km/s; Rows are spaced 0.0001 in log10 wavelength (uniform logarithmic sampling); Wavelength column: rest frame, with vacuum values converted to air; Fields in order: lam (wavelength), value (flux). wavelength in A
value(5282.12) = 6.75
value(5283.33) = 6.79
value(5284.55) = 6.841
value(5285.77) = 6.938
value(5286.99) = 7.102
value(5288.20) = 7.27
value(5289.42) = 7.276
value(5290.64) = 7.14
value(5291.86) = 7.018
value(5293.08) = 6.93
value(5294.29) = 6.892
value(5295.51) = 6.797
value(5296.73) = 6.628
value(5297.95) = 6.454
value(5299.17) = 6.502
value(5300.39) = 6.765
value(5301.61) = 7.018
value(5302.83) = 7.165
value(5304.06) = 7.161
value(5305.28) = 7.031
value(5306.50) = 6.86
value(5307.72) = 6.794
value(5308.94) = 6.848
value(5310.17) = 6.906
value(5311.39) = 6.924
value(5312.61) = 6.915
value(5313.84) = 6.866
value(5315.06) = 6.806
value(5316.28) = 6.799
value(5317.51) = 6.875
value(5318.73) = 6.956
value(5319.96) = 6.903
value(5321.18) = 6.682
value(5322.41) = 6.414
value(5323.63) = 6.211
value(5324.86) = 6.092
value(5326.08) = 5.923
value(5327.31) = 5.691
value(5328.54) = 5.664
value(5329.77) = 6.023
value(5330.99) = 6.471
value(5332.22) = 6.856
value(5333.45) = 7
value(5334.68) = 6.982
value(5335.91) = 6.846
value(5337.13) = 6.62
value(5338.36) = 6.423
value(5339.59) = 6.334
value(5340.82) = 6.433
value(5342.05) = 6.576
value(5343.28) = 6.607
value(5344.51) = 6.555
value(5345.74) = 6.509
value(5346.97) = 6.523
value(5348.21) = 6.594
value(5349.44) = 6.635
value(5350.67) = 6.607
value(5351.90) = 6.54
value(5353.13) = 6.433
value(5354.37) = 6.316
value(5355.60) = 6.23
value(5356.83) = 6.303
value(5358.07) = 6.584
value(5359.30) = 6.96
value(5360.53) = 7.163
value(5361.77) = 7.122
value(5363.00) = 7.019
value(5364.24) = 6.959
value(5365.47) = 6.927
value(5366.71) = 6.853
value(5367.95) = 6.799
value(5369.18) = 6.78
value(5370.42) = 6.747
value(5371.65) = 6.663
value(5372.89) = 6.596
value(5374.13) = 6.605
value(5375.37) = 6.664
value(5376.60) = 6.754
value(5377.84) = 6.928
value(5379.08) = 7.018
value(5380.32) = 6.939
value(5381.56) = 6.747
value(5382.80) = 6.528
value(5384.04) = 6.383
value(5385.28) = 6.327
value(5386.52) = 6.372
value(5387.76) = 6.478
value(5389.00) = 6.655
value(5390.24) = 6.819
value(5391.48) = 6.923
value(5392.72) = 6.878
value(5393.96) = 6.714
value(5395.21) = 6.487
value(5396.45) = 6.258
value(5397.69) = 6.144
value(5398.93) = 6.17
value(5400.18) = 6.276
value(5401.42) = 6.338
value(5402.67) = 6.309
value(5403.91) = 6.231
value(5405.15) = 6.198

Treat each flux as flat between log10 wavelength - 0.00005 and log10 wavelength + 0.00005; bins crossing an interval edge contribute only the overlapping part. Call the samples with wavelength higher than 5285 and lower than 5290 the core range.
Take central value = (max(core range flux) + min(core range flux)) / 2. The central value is 7.11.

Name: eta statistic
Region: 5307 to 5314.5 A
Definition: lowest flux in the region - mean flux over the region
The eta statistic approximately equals -0.08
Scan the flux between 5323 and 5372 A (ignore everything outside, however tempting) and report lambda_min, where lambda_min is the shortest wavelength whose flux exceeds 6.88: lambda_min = 5333.45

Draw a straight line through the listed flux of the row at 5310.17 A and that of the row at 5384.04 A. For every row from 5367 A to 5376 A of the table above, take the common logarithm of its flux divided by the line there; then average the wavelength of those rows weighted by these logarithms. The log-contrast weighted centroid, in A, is 5371.1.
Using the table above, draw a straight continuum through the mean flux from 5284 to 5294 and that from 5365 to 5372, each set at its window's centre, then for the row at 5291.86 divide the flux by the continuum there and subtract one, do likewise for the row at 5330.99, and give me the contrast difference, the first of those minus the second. 0.060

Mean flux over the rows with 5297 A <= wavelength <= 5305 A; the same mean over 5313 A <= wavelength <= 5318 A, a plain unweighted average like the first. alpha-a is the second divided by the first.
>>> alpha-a 0.999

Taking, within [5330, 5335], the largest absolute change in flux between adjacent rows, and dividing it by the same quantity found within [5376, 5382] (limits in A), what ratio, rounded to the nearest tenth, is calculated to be 2.0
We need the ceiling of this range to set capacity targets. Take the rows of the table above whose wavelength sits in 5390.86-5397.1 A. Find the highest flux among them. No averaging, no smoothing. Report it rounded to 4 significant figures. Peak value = 6.923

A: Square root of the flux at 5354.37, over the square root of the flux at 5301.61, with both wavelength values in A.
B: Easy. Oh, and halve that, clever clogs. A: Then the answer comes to 0.474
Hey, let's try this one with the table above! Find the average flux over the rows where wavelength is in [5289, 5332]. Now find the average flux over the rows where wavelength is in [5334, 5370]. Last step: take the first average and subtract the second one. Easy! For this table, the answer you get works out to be 0.03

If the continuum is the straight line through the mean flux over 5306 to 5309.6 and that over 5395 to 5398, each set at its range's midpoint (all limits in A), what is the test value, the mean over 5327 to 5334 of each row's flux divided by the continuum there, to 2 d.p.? 0.94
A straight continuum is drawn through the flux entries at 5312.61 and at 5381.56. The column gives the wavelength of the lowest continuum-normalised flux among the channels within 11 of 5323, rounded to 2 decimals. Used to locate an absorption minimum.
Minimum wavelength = 5328.54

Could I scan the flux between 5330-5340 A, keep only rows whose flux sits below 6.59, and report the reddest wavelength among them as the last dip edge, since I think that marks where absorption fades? 5339.59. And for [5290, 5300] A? 5299.17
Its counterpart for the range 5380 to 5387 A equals 5386.52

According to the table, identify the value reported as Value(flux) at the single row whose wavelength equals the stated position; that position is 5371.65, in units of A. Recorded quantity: 6.663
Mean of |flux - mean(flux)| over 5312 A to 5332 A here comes 0.40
